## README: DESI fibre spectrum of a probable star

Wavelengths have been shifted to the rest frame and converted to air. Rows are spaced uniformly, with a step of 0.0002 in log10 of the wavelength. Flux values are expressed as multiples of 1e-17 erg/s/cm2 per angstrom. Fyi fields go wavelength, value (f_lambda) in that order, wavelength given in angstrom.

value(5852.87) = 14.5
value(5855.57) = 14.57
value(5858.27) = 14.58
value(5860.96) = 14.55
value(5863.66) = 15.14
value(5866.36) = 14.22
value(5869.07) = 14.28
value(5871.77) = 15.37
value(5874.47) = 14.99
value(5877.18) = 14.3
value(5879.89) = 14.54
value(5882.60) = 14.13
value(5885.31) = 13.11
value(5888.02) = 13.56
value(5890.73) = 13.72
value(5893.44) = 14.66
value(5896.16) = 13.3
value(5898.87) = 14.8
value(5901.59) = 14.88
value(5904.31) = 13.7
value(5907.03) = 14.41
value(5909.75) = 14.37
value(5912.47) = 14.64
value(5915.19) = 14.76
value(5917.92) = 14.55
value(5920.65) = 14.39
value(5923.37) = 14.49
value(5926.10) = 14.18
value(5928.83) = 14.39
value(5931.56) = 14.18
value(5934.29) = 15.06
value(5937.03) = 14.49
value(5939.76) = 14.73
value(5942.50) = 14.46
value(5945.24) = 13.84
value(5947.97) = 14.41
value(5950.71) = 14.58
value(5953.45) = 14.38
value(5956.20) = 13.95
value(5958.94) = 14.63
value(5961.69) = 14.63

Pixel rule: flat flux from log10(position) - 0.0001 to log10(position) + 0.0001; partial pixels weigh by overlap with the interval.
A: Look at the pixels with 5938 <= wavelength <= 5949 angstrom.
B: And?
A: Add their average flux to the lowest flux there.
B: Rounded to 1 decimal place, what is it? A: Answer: 28.2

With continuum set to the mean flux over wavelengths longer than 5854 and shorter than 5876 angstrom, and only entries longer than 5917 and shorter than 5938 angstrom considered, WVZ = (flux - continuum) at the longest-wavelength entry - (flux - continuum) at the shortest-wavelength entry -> -0.1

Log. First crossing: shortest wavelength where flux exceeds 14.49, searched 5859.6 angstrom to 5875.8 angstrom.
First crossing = 5860.96 angstrom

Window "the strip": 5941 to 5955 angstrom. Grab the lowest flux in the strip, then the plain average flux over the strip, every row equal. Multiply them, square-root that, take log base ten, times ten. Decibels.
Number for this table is 11.5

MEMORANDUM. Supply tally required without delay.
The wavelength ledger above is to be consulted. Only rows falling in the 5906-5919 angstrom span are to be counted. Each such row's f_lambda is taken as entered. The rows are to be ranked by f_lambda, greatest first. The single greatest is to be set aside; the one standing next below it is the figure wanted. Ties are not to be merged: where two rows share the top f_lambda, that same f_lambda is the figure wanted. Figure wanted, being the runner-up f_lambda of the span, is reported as 14.64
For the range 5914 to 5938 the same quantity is 14.76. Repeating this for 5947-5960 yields 14.58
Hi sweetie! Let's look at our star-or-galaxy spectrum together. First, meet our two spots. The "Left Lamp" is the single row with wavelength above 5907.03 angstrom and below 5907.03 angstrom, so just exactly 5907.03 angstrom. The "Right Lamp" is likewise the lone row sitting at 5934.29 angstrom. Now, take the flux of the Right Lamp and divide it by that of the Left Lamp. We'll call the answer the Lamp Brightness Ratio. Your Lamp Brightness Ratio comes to 1.05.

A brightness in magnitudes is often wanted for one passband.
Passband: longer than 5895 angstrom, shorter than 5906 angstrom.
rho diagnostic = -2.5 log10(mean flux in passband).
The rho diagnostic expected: -2.88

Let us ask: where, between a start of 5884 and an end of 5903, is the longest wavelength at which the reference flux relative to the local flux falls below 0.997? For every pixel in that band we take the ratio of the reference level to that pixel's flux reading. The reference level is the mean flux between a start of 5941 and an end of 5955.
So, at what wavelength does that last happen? 5901.59 angstrom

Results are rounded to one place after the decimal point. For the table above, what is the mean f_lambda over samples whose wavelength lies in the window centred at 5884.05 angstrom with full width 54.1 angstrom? 14.3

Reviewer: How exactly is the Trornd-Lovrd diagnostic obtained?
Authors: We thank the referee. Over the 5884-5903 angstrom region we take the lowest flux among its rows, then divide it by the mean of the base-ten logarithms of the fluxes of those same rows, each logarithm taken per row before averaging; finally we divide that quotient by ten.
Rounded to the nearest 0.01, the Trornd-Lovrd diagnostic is 1.14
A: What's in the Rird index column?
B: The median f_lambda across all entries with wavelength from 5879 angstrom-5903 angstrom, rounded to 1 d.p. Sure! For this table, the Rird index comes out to 14.1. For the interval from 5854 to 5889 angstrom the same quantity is 14.5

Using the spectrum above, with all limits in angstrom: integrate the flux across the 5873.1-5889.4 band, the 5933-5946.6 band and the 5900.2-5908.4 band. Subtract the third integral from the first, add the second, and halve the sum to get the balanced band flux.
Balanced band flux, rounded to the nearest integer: 155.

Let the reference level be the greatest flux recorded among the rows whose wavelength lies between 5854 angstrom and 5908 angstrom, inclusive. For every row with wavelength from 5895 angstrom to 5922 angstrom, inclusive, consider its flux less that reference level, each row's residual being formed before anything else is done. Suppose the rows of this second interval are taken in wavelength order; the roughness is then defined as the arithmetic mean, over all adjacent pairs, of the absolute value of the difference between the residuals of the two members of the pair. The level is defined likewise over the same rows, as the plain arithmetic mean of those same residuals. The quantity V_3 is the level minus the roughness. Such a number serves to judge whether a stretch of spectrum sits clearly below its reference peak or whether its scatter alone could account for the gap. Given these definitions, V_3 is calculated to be -1.46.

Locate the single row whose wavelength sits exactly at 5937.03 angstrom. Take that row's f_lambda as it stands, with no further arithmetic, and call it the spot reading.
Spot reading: 14.49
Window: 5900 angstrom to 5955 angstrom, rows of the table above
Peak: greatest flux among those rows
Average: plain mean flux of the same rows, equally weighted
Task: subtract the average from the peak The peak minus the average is 0.62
